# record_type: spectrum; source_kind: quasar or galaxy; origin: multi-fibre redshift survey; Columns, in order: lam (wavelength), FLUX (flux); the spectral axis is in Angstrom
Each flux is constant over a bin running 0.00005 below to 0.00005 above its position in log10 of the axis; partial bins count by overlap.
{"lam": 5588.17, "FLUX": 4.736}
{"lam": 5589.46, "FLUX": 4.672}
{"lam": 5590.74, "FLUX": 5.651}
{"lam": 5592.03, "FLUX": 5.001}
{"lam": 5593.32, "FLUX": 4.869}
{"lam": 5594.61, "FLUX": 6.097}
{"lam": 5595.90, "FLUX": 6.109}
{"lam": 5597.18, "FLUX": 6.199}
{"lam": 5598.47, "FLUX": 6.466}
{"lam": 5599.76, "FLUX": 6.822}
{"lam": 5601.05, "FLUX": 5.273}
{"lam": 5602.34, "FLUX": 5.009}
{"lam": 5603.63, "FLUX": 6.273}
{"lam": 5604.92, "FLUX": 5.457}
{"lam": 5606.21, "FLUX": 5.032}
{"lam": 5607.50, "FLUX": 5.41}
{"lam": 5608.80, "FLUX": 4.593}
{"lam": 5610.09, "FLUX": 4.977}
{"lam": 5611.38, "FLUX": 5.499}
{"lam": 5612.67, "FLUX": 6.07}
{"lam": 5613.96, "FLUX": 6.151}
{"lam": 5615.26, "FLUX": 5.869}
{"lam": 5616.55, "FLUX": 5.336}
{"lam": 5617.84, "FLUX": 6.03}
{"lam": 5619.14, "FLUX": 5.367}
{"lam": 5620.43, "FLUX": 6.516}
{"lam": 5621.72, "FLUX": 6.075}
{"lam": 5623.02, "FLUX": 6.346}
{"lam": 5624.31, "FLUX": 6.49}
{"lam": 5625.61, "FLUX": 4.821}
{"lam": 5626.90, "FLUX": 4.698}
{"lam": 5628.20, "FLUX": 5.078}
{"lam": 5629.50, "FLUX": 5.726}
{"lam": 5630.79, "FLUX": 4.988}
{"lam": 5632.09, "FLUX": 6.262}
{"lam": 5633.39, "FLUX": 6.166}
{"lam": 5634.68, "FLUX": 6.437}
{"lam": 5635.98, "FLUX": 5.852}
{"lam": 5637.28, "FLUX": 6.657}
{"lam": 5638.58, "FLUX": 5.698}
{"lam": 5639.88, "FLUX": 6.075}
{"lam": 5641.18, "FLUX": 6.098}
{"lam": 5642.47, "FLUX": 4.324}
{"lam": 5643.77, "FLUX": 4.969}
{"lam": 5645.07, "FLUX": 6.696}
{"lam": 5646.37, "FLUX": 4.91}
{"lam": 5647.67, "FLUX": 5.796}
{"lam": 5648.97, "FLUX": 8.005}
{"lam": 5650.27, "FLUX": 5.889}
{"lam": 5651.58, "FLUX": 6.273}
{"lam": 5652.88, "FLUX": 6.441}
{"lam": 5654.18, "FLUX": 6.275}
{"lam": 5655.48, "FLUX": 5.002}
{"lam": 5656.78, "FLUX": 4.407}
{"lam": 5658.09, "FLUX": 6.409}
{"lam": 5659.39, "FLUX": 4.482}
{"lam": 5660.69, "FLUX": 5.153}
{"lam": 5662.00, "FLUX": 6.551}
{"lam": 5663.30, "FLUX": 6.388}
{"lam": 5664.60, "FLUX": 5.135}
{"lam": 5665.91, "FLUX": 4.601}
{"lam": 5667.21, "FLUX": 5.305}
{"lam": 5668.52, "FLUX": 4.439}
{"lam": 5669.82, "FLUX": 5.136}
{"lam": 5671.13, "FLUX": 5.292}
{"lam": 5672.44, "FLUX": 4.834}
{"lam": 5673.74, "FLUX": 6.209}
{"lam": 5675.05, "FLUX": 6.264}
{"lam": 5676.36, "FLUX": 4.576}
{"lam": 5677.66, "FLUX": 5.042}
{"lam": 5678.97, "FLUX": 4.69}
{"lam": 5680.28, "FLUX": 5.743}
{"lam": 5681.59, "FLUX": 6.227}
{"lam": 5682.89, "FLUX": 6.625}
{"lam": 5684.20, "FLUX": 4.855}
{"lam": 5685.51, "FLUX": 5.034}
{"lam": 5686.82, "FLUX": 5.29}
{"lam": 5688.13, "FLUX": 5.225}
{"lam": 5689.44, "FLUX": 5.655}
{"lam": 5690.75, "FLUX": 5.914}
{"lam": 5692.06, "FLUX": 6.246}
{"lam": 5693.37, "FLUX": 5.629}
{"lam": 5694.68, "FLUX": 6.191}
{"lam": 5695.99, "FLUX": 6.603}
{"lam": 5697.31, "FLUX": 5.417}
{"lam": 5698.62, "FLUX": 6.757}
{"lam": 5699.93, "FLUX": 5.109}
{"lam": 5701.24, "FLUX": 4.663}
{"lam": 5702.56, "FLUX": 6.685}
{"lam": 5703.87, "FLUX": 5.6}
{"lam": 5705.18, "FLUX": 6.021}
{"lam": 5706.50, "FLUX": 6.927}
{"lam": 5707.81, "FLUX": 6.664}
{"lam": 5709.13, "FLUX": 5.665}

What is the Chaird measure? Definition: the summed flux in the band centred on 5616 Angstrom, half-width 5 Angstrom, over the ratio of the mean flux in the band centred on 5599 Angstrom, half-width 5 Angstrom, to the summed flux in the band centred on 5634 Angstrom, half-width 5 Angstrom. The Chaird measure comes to 371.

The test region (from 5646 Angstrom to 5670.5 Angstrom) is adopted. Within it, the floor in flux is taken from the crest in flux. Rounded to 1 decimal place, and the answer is 3.6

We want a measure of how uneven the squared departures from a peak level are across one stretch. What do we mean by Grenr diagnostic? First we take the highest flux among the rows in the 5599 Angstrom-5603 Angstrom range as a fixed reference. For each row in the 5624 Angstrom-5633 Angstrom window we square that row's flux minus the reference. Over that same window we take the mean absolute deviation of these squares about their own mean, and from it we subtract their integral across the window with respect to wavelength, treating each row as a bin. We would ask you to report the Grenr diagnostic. -20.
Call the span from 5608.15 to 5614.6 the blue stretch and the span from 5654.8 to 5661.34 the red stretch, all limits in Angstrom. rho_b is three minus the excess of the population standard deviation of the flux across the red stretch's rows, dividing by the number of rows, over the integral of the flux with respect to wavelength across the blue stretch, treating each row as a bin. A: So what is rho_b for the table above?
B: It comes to 37.5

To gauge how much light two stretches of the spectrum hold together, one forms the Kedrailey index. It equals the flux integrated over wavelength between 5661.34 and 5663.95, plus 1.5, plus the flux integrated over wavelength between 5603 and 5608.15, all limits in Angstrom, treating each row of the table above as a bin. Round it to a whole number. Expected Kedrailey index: 47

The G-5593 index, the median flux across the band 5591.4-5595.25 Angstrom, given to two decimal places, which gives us 5.00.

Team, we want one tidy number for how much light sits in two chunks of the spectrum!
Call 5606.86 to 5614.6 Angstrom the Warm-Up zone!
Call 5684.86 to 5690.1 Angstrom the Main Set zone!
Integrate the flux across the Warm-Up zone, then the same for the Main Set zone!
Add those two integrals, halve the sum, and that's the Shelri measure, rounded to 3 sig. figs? 35.0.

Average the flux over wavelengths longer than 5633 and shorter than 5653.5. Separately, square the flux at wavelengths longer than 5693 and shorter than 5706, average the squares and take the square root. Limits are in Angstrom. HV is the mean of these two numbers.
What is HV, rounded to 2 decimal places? 5.96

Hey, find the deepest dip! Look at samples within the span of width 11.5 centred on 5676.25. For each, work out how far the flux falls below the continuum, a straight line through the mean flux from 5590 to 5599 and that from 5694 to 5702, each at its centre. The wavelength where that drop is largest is 5676.36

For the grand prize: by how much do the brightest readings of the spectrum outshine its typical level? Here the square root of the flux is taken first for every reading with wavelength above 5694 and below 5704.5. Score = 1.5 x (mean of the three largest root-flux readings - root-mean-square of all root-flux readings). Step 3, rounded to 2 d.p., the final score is 0.24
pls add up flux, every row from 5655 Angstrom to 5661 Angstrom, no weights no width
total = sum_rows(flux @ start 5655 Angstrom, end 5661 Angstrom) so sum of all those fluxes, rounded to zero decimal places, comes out 25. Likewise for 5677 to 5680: 10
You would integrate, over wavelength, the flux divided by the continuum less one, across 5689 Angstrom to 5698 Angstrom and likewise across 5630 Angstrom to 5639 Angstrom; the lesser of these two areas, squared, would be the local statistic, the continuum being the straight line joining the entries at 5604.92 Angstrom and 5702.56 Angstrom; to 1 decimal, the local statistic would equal 0.7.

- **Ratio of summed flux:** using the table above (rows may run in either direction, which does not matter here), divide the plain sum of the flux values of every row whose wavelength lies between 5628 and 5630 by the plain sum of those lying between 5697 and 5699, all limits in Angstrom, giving 0.89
